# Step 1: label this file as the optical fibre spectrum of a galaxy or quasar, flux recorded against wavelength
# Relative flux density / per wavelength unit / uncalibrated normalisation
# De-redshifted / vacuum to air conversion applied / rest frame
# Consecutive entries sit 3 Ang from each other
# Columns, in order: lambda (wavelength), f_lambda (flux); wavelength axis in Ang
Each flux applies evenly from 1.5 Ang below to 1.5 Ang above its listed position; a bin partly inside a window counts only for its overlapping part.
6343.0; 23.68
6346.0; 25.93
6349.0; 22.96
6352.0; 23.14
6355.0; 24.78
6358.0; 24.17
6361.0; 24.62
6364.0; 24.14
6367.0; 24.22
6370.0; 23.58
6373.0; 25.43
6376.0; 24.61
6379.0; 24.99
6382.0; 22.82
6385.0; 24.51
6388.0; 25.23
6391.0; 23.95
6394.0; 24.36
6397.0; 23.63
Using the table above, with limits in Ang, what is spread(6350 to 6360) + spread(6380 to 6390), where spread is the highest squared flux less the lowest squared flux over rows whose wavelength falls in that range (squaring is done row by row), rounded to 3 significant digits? 194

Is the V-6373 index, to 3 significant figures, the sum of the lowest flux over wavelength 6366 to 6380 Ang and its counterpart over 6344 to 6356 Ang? 46.5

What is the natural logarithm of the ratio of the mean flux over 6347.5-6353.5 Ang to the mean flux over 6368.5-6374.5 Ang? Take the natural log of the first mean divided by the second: -0.061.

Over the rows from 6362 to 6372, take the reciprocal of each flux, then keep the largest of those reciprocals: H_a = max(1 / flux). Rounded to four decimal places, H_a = 0.0424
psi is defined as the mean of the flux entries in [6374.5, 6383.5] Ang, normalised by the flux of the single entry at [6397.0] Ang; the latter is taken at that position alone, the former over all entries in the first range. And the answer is 1.02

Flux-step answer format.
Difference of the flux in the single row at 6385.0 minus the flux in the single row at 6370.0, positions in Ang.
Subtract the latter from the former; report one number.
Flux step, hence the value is 0.9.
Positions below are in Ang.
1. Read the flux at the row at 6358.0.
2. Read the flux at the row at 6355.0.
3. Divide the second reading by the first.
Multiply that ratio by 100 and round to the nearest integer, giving 103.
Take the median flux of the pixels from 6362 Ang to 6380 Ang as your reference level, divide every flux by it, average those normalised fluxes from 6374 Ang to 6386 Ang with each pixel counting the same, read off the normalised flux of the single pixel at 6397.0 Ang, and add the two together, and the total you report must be 1.96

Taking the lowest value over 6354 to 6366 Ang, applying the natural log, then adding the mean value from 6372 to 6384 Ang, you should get 27.6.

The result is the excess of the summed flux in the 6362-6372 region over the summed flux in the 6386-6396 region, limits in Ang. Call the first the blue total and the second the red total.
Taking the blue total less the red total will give -1.6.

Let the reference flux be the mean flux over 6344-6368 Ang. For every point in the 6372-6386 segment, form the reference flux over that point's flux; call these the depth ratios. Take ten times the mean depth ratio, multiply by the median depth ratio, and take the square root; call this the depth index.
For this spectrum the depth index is 3.13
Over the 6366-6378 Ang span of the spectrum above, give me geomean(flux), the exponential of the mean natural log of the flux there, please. 24.45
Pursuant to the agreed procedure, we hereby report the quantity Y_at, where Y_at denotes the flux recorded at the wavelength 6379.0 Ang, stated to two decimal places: 24.99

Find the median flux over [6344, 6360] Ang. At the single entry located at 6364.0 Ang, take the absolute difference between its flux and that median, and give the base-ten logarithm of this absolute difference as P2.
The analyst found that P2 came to -1.52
